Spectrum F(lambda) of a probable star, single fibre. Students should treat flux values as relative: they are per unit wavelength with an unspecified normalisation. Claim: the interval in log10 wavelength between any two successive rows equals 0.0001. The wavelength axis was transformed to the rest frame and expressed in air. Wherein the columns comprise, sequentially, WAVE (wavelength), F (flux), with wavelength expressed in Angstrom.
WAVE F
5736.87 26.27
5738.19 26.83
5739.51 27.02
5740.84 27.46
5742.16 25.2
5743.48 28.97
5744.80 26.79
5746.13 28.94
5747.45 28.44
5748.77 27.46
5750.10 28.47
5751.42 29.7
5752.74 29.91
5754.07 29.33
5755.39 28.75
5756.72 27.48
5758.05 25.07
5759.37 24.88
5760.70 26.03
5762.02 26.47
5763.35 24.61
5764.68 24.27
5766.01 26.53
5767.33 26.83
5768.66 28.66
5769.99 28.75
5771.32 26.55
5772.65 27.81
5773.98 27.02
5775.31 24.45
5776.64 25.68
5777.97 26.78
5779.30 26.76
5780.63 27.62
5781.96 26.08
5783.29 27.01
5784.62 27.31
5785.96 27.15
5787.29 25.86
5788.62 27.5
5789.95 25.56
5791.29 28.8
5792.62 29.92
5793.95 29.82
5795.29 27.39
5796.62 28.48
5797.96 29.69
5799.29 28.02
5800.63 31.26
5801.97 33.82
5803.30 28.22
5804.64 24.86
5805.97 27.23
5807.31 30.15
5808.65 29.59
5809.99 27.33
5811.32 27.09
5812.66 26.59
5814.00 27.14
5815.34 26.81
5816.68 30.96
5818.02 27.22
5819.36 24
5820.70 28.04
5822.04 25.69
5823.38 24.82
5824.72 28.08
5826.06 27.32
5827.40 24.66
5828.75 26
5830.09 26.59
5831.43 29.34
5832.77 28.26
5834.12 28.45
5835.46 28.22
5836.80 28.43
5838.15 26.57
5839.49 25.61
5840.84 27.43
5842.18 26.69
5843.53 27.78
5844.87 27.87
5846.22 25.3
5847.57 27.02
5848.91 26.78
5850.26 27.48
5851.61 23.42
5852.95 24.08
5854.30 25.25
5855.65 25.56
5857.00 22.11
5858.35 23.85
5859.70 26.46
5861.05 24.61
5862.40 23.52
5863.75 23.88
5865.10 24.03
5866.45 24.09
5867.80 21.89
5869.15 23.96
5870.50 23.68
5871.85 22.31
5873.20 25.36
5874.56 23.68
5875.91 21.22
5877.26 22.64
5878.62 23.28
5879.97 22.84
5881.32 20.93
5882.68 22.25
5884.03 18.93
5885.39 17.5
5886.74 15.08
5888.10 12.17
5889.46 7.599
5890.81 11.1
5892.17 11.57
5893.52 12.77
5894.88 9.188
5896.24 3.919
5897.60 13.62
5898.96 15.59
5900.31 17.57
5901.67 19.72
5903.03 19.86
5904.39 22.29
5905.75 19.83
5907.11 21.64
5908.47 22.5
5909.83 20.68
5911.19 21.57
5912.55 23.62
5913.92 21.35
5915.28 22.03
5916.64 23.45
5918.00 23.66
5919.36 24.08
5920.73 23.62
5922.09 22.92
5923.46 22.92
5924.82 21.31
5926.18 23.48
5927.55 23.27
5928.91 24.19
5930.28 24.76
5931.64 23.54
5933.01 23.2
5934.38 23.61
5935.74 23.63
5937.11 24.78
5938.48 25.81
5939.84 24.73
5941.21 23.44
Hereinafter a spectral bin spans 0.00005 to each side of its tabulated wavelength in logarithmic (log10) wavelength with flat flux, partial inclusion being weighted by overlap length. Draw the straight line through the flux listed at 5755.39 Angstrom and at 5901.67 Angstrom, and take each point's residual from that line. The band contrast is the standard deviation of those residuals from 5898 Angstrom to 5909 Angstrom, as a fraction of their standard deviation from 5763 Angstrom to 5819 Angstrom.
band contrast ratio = 1.0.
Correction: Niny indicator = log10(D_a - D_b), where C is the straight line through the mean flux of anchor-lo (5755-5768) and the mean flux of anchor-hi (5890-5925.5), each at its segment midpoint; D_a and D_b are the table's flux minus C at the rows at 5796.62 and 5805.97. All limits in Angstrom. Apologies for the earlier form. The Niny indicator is -0.1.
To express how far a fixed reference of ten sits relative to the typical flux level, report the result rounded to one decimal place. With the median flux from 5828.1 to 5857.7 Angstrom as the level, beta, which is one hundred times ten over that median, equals 37.4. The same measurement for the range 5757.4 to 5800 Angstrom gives 37.1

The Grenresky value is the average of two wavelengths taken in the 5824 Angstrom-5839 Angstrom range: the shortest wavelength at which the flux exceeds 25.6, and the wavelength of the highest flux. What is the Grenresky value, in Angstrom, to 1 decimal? 5828.1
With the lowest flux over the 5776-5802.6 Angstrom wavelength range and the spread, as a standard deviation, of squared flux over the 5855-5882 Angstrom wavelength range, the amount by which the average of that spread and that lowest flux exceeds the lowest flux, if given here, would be 20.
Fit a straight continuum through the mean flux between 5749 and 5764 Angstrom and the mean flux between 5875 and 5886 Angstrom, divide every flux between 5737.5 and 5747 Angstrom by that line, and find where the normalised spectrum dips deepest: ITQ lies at 5742.16 Angstrom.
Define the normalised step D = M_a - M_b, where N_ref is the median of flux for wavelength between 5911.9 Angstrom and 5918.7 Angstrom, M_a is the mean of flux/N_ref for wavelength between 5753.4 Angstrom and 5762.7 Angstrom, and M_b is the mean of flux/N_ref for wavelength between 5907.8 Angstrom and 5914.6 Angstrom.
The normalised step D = 0.21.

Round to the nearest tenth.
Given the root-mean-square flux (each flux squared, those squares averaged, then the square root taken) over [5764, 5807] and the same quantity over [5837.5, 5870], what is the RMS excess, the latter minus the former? -2.3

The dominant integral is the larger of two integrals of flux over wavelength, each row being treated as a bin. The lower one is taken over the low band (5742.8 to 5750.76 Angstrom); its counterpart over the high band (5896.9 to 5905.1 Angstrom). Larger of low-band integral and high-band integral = 224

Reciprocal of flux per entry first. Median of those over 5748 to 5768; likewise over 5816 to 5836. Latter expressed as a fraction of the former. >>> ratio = 0.98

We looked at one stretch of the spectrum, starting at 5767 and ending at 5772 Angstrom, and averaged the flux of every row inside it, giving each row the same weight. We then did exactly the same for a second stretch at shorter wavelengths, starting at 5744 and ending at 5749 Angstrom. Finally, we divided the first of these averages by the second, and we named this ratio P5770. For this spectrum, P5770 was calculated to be 0.99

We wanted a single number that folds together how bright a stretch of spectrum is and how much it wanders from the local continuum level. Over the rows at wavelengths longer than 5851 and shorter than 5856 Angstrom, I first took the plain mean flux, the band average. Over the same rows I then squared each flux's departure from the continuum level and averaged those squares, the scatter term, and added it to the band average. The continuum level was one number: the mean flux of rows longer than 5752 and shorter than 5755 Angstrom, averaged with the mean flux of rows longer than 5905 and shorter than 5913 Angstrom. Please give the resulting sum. 26.4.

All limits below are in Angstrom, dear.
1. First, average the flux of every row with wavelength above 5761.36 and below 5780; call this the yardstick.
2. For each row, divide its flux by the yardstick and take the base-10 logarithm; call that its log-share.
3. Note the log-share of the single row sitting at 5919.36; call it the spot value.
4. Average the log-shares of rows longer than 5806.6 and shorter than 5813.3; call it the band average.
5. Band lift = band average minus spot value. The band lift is 0.07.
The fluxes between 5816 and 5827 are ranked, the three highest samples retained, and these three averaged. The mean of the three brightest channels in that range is 29.0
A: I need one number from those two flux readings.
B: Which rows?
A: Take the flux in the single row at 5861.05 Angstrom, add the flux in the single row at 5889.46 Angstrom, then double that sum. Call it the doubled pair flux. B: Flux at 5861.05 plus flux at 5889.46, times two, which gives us 64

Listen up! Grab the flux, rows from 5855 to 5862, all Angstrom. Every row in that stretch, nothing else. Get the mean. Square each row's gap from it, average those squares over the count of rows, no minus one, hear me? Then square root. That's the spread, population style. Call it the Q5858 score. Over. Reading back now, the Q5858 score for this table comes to 1.5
